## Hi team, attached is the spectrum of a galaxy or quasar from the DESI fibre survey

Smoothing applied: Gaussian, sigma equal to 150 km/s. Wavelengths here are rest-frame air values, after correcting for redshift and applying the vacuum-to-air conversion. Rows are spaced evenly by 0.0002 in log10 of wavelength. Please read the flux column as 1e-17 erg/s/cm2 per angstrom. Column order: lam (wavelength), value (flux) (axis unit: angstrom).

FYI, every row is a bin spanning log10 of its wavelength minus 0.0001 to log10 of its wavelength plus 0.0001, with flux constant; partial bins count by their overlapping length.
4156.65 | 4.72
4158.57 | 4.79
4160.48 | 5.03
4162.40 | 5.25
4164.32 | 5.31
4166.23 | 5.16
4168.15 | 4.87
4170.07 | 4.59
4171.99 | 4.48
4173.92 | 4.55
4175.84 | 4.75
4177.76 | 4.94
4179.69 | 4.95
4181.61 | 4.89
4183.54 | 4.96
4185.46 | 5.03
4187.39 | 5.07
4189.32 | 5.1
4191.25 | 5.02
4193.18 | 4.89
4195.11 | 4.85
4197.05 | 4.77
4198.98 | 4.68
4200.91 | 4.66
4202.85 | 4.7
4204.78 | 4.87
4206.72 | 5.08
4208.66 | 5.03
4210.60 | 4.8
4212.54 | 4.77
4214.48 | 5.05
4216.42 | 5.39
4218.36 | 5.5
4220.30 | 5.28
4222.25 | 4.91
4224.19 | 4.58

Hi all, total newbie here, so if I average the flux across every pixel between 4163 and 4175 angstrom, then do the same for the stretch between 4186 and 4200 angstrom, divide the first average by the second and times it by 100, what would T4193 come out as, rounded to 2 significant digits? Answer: 98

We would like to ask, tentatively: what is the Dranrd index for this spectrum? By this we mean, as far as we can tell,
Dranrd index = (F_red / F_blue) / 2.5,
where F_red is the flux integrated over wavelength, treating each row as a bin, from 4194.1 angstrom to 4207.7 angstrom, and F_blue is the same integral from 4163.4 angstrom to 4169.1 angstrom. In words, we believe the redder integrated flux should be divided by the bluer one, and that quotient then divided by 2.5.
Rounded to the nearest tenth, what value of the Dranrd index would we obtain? 0.9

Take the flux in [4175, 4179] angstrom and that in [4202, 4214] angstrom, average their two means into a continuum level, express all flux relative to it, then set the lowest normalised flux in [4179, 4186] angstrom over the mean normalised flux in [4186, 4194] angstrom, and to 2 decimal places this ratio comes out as 0.97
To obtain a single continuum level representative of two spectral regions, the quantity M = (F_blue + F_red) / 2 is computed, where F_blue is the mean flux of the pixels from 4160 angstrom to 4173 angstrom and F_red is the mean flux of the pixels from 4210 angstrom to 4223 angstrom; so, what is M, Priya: 5.03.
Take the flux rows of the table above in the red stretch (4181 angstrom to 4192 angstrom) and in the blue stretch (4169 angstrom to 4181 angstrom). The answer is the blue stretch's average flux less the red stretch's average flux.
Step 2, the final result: -0.30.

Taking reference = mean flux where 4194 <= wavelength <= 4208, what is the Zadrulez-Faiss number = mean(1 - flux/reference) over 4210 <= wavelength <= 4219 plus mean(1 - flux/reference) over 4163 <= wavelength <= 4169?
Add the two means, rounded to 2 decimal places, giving -0.13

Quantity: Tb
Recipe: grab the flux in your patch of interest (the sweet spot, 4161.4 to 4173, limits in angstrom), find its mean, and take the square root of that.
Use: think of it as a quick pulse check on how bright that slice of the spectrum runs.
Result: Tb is 2.22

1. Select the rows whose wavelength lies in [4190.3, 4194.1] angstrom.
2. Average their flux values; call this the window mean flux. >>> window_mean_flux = 5.0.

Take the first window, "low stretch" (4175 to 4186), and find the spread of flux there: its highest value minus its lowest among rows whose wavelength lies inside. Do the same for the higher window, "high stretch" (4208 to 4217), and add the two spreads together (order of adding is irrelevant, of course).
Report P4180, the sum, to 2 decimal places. 0.90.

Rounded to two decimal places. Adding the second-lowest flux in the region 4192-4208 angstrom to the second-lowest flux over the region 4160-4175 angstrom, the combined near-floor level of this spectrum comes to 9.23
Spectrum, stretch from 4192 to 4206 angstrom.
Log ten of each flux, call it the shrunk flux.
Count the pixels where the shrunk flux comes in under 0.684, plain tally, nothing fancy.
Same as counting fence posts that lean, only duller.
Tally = 4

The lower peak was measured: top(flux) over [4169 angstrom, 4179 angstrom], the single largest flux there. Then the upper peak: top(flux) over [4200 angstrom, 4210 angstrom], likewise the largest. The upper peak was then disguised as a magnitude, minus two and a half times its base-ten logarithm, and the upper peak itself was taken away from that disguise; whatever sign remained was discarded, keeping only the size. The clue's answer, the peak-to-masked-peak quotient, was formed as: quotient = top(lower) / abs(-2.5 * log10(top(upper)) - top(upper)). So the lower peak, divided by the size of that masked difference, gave 0.722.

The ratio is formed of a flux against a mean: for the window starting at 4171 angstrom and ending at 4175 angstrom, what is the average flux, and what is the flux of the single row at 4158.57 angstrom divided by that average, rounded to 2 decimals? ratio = 1.06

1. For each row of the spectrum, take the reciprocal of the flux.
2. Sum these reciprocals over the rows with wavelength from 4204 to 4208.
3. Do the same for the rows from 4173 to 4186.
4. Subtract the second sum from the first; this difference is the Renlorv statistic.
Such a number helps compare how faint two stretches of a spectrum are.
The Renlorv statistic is -1.0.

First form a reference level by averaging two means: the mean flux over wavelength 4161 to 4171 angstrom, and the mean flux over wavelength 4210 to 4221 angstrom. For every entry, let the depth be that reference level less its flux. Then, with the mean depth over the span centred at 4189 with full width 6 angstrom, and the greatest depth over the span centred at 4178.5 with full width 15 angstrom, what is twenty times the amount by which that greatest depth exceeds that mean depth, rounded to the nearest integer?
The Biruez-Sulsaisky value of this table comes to 12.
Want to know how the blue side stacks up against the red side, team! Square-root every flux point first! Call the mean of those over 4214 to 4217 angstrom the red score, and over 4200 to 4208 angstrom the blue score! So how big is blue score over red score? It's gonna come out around 0.96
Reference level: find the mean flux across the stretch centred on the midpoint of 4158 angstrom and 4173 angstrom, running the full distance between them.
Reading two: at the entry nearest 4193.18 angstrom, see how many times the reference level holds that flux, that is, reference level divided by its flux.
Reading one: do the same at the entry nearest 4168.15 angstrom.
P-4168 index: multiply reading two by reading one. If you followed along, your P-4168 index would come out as 1.02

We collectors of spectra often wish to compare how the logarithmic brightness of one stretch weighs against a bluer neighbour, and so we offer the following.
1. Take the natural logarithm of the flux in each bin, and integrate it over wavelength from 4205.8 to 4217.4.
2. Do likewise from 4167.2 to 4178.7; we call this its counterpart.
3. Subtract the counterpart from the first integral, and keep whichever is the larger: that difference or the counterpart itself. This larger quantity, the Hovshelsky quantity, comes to 17.8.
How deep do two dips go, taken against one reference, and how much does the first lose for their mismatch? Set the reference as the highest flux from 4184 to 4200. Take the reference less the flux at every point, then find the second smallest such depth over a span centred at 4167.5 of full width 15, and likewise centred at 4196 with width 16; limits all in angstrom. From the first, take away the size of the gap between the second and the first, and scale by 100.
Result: -38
